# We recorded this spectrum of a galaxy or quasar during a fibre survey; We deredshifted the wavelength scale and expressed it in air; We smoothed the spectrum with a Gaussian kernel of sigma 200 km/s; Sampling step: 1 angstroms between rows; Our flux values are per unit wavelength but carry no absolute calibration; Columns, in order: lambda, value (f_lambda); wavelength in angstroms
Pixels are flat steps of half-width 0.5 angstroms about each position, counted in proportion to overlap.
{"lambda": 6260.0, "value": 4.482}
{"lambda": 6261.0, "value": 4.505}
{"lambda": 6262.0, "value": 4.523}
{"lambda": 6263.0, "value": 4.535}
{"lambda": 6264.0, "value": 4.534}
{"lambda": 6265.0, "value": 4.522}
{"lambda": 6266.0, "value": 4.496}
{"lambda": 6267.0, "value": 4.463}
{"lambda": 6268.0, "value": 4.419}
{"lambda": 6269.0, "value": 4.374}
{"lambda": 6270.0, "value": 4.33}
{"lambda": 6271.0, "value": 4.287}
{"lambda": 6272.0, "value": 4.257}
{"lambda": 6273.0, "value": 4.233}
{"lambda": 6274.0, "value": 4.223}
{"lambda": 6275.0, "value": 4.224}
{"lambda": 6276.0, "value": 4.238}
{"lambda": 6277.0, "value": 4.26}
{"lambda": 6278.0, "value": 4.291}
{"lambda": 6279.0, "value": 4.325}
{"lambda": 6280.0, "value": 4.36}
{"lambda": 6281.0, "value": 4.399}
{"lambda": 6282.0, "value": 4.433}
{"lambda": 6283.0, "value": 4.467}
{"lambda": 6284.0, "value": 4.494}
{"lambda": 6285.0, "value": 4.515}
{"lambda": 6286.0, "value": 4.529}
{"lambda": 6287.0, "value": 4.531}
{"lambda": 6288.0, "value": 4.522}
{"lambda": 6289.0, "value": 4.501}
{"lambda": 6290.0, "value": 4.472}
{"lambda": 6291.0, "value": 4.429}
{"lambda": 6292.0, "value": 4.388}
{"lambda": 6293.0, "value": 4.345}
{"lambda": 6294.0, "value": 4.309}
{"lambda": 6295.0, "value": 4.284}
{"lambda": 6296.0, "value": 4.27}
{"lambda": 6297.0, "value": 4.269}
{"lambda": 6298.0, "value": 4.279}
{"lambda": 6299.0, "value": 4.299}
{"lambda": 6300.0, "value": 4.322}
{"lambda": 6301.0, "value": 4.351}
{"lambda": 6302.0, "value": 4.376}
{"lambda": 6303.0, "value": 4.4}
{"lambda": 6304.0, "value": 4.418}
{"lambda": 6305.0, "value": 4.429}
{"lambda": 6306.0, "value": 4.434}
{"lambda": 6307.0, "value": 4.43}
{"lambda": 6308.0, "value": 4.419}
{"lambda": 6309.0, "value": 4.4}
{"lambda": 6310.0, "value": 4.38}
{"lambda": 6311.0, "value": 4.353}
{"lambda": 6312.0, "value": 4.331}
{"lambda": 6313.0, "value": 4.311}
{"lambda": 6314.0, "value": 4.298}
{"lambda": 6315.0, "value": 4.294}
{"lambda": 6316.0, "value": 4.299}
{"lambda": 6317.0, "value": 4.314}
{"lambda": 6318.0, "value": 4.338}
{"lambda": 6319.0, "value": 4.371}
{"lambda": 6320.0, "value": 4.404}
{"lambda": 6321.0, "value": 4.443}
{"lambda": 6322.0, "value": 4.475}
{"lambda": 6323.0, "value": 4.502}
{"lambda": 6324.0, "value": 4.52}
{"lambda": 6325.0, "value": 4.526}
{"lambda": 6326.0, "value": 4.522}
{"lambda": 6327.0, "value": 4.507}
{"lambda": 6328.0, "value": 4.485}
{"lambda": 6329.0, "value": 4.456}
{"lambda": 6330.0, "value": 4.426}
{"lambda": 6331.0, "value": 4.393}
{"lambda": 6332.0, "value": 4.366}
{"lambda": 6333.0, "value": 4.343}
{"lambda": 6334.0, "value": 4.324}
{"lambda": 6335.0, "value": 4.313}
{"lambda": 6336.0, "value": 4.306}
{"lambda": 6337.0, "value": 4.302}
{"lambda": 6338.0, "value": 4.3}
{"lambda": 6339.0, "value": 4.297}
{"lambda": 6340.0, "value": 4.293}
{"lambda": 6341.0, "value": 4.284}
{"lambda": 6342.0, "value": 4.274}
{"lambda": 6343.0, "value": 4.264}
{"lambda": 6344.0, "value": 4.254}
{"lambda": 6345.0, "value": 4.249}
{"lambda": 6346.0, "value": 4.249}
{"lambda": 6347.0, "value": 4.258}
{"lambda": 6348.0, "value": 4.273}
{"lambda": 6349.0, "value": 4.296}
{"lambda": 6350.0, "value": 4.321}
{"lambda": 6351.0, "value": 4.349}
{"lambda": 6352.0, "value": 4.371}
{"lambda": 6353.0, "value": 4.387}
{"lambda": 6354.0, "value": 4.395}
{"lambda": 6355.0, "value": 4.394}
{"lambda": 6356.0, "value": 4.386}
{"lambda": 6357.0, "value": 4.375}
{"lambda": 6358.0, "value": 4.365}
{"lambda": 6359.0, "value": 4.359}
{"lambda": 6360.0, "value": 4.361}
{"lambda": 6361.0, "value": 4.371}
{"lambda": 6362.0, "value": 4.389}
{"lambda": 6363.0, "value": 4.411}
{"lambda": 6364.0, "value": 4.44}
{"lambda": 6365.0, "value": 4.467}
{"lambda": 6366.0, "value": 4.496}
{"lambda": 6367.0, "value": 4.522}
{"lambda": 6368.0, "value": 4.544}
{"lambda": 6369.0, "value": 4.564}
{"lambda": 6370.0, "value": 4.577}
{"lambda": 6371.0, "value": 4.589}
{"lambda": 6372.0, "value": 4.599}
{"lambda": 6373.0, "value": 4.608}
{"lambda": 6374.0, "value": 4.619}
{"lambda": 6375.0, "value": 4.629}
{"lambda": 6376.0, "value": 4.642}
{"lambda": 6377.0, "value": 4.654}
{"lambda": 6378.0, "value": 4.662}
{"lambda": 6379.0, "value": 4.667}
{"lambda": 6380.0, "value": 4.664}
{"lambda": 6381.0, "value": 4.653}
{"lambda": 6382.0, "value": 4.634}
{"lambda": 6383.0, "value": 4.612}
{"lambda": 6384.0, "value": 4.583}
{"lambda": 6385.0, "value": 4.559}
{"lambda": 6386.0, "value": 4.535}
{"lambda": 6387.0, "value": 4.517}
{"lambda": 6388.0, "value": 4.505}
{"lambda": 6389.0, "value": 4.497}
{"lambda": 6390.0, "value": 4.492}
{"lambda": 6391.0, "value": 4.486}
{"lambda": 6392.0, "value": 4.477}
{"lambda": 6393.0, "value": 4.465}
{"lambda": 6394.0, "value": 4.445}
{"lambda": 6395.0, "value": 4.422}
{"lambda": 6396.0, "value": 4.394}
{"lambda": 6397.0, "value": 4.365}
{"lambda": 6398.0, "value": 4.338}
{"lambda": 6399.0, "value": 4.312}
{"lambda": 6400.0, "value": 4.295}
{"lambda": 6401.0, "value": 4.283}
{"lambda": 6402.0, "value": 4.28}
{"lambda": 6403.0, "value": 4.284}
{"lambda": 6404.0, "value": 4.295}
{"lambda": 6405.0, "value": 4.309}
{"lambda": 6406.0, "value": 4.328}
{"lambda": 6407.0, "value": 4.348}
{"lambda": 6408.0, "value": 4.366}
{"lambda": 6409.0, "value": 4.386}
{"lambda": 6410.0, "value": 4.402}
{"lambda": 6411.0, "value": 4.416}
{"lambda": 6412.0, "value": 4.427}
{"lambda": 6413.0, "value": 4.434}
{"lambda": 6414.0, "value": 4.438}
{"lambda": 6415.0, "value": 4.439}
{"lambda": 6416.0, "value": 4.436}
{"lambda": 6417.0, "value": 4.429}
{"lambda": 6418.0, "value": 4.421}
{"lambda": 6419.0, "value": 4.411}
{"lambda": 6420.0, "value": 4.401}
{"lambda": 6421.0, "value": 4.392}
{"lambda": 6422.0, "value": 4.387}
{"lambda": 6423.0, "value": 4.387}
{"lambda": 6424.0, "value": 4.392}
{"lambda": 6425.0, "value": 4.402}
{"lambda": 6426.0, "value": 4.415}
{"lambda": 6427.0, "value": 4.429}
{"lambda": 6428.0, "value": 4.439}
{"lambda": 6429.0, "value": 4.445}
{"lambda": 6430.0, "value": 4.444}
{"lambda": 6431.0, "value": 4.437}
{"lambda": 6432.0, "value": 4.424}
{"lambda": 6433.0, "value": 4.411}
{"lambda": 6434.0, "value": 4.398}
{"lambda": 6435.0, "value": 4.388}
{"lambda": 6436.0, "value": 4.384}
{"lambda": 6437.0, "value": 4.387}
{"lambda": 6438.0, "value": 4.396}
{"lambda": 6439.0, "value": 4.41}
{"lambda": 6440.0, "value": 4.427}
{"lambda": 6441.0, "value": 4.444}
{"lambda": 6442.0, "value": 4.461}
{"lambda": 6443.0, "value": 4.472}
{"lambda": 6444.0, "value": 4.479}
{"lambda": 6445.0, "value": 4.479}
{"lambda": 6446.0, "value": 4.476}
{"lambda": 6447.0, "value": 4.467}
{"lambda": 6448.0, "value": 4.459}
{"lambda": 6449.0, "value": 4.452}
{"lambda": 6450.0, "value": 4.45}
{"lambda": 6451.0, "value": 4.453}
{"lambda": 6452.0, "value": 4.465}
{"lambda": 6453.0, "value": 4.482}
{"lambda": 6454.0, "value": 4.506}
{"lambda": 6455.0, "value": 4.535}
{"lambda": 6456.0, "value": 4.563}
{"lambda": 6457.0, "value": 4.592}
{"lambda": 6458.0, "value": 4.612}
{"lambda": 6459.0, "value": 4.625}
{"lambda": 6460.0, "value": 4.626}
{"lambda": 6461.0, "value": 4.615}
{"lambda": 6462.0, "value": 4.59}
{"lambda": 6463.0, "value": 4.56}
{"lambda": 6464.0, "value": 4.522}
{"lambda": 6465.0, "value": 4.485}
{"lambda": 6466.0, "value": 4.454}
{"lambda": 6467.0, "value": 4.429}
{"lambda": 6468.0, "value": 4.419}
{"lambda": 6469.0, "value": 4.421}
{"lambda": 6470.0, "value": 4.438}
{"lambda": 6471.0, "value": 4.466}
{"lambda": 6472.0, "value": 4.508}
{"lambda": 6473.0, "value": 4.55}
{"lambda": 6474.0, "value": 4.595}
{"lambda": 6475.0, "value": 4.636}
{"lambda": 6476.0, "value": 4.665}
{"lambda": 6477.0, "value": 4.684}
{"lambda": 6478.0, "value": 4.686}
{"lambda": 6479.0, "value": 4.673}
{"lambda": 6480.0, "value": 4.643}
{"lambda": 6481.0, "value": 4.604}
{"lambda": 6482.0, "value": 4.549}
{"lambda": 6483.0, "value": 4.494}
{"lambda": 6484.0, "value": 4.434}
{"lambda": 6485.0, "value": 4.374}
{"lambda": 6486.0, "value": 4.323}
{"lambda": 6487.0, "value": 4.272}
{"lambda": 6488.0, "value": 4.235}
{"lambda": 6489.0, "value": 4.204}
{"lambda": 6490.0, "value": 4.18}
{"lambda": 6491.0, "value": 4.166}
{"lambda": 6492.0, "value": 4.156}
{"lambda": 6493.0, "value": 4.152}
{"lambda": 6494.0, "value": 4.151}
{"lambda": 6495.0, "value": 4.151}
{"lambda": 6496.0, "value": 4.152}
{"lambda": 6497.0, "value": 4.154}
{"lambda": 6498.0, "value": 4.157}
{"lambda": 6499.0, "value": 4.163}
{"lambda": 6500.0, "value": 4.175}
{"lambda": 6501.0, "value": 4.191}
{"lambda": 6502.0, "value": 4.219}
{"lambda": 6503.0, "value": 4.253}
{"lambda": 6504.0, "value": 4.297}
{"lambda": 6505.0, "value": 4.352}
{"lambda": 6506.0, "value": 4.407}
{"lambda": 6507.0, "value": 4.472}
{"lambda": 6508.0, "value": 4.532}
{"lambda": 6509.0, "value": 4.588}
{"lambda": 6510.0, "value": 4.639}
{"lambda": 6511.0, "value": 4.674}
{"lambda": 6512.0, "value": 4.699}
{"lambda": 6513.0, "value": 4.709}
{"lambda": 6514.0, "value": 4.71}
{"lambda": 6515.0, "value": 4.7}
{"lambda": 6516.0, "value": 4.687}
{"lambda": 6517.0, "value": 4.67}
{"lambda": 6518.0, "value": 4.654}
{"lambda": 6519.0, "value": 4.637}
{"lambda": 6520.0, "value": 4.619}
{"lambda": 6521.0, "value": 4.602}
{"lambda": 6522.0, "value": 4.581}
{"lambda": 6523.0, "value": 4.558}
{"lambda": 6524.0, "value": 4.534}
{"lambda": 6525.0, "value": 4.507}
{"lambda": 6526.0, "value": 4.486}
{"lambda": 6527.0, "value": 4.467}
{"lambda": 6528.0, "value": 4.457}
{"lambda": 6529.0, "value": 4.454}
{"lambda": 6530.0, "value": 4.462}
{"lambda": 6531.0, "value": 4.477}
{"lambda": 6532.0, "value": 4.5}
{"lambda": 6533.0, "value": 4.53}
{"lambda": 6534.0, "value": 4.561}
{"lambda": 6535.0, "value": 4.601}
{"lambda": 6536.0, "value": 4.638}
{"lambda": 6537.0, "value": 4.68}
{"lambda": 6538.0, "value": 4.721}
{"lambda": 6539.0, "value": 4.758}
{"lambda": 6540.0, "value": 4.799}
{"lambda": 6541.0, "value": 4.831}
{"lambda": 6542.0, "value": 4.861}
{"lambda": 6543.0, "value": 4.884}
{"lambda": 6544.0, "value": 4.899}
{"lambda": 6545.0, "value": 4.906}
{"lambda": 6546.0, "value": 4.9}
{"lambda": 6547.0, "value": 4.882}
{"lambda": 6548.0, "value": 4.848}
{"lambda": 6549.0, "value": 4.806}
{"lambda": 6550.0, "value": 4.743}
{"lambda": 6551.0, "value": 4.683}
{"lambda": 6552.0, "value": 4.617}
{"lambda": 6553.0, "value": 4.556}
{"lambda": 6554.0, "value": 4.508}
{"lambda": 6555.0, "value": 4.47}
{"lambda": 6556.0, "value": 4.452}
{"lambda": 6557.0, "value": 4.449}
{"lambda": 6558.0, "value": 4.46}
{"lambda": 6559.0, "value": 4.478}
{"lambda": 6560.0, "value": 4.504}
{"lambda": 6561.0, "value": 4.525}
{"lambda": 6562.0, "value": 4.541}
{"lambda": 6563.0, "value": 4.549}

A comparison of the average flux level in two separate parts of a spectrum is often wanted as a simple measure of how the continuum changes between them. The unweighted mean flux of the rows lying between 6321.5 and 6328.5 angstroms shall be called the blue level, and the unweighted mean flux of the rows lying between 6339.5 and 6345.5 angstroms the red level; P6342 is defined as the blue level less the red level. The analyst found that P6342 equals 0.2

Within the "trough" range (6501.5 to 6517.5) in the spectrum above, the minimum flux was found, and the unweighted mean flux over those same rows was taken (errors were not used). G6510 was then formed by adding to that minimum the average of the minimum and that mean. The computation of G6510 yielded 8.60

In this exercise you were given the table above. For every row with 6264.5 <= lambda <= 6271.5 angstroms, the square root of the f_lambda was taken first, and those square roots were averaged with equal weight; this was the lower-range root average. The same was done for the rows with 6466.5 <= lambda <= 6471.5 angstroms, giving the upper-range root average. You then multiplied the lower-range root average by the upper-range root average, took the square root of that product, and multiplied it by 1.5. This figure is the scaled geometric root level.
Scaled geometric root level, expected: 3.15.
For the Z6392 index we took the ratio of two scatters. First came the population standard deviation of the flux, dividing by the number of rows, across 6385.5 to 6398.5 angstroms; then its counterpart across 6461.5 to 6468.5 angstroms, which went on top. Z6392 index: 1.0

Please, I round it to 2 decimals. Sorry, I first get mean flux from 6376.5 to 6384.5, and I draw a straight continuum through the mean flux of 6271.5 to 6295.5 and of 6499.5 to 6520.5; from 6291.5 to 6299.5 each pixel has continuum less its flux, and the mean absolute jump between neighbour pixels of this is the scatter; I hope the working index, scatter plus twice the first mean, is 9.30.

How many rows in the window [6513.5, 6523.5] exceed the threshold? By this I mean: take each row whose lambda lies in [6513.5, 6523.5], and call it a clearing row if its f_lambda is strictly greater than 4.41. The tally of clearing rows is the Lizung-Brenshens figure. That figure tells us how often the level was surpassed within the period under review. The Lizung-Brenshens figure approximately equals 10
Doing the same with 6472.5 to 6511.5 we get 17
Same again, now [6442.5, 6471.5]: 29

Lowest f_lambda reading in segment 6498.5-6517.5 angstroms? 4.163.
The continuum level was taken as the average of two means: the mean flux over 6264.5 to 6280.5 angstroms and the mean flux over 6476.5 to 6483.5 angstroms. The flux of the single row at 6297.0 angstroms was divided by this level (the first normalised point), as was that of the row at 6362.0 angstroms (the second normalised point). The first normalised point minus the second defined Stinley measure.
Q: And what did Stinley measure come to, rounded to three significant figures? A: -0.0268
